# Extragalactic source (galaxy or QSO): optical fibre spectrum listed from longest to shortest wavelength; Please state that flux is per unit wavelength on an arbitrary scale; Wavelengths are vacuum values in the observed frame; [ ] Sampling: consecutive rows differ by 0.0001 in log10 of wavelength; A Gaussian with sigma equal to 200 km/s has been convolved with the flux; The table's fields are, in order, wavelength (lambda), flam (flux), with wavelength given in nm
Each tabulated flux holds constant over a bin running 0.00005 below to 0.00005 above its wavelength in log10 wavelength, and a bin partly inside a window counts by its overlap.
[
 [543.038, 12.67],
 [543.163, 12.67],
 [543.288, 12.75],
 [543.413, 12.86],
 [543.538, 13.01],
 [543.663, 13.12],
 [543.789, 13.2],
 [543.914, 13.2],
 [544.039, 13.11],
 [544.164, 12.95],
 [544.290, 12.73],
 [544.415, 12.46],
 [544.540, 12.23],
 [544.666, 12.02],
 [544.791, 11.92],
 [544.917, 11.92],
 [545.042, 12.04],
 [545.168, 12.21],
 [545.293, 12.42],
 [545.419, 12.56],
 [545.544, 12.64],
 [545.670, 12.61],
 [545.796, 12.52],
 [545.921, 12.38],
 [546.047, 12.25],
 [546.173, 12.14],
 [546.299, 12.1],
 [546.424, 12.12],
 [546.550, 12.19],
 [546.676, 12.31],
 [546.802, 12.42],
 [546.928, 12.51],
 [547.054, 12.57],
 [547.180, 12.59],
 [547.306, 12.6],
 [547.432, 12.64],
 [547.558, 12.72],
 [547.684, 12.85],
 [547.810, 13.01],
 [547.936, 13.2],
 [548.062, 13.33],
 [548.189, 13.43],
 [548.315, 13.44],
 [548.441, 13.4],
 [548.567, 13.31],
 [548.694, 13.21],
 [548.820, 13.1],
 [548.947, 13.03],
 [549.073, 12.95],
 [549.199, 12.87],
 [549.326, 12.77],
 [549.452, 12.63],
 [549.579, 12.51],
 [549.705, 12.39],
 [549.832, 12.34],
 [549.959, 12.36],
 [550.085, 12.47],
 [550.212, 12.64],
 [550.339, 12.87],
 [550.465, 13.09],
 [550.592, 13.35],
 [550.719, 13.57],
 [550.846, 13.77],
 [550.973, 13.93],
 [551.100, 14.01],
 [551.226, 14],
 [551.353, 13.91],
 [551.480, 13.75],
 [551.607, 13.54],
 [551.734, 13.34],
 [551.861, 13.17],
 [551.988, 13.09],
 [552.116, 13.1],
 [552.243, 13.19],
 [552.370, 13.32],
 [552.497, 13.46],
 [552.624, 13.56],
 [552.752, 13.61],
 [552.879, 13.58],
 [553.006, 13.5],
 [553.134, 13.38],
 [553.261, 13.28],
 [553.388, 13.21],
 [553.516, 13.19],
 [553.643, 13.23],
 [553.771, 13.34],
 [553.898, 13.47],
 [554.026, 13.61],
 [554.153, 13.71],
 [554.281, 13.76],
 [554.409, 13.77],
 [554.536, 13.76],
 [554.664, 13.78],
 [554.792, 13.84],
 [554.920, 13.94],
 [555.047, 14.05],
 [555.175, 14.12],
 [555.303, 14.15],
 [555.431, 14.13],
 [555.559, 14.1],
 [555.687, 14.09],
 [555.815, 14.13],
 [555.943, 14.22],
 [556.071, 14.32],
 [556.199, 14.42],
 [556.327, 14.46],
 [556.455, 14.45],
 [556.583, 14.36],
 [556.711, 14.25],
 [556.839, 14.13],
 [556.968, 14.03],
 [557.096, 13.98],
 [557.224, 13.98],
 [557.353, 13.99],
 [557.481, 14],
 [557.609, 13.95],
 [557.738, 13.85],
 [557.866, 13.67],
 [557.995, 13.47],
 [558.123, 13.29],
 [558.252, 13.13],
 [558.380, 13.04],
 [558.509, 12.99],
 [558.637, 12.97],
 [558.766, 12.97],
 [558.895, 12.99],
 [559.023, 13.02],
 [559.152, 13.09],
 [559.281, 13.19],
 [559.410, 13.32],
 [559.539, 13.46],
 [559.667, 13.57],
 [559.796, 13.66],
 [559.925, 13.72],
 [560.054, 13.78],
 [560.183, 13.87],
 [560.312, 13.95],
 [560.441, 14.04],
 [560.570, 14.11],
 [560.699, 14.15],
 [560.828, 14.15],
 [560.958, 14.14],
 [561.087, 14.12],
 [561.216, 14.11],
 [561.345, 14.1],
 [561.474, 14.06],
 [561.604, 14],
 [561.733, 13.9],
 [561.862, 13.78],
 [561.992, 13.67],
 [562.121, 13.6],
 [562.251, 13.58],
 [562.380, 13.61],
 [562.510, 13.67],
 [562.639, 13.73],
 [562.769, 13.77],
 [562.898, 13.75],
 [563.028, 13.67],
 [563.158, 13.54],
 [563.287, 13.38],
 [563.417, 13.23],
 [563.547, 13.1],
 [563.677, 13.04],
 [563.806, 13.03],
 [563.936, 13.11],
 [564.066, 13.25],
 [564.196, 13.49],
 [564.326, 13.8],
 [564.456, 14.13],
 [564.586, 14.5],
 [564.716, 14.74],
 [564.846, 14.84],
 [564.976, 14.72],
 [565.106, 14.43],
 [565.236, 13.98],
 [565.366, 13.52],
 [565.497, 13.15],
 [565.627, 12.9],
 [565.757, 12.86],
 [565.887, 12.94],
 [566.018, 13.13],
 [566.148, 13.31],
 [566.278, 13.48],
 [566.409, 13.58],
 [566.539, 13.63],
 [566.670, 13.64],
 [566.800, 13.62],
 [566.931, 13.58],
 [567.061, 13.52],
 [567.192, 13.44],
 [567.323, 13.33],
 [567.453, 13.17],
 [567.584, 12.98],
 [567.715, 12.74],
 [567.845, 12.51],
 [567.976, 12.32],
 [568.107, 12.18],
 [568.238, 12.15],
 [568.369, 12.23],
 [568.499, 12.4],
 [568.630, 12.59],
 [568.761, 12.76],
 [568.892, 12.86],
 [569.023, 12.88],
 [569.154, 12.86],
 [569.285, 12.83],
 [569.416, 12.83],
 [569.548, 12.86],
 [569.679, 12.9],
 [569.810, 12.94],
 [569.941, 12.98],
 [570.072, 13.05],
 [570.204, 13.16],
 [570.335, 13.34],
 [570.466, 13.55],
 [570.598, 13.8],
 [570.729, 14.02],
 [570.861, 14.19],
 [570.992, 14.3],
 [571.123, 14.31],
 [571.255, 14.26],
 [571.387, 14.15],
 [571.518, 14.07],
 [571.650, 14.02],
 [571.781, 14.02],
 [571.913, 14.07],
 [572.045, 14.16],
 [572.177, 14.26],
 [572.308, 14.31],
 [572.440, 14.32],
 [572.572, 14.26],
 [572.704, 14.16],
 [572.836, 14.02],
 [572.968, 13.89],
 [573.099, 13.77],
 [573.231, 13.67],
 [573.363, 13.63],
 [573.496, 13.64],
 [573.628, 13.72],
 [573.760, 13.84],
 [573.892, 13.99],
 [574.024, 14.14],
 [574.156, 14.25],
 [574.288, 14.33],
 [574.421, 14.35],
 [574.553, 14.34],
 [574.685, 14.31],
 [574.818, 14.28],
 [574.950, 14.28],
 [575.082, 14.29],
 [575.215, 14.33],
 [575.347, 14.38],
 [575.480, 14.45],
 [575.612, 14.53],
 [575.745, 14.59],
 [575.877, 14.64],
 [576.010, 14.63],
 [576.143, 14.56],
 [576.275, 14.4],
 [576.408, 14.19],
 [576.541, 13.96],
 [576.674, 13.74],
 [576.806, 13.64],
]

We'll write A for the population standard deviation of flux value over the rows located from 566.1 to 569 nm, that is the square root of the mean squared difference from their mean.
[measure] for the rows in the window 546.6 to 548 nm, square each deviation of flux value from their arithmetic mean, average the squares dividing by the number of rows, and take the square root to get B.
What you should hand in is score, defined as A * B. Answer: 0.13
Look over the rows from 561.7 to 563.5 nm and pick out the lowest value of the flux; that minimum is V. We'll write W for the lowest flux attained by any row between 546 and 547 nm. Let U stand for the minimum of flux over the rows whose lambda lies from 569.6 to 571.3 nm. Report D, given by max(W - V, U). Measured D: 12.9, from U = 12.9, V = 13.23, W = 12.1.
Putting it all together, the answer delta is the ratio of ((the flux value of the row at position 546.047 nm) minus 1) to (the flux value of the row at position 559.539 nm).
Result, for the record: 0.84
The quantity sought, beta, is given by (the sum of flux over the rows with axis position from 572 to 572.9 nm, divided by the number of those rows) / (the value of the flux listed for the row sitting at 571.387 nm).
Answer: 1.00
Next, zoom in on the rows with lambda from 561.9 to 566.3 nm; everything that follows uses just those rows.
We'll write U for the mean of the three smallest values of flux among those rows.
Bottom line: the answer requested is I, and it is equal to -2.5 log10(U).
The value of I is -2.78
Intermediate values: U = 12.9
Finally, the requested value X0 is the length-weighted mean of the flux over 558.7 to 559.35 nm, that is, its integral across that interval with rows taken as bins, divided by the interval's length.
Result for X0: 13.0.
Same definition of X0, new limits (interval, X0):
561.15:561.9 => 14.0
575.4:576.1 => 14.6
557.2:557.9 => 13.9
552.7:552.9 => 13.6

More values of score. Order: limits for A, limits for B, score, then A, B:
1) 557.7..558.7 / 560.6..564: 0.11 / 0.31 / 0.36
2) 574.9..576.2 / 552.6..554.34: 0.02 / 0.13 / 0.18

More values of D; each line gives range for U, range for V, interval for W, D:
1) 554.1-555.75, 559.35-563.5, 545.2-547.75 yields 13.7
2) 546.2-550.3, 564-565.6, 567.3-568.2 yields 12.1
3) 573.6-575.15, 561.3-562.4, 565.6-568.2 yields 13.7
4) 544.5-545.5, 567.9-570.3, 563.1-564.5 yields 11.9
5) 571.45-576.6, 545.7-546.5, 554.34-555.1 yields 13.6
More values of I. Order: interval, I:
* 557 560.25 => -2.78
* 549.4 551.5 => -2.73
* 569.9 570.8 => -2.79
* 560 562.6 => -2.83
